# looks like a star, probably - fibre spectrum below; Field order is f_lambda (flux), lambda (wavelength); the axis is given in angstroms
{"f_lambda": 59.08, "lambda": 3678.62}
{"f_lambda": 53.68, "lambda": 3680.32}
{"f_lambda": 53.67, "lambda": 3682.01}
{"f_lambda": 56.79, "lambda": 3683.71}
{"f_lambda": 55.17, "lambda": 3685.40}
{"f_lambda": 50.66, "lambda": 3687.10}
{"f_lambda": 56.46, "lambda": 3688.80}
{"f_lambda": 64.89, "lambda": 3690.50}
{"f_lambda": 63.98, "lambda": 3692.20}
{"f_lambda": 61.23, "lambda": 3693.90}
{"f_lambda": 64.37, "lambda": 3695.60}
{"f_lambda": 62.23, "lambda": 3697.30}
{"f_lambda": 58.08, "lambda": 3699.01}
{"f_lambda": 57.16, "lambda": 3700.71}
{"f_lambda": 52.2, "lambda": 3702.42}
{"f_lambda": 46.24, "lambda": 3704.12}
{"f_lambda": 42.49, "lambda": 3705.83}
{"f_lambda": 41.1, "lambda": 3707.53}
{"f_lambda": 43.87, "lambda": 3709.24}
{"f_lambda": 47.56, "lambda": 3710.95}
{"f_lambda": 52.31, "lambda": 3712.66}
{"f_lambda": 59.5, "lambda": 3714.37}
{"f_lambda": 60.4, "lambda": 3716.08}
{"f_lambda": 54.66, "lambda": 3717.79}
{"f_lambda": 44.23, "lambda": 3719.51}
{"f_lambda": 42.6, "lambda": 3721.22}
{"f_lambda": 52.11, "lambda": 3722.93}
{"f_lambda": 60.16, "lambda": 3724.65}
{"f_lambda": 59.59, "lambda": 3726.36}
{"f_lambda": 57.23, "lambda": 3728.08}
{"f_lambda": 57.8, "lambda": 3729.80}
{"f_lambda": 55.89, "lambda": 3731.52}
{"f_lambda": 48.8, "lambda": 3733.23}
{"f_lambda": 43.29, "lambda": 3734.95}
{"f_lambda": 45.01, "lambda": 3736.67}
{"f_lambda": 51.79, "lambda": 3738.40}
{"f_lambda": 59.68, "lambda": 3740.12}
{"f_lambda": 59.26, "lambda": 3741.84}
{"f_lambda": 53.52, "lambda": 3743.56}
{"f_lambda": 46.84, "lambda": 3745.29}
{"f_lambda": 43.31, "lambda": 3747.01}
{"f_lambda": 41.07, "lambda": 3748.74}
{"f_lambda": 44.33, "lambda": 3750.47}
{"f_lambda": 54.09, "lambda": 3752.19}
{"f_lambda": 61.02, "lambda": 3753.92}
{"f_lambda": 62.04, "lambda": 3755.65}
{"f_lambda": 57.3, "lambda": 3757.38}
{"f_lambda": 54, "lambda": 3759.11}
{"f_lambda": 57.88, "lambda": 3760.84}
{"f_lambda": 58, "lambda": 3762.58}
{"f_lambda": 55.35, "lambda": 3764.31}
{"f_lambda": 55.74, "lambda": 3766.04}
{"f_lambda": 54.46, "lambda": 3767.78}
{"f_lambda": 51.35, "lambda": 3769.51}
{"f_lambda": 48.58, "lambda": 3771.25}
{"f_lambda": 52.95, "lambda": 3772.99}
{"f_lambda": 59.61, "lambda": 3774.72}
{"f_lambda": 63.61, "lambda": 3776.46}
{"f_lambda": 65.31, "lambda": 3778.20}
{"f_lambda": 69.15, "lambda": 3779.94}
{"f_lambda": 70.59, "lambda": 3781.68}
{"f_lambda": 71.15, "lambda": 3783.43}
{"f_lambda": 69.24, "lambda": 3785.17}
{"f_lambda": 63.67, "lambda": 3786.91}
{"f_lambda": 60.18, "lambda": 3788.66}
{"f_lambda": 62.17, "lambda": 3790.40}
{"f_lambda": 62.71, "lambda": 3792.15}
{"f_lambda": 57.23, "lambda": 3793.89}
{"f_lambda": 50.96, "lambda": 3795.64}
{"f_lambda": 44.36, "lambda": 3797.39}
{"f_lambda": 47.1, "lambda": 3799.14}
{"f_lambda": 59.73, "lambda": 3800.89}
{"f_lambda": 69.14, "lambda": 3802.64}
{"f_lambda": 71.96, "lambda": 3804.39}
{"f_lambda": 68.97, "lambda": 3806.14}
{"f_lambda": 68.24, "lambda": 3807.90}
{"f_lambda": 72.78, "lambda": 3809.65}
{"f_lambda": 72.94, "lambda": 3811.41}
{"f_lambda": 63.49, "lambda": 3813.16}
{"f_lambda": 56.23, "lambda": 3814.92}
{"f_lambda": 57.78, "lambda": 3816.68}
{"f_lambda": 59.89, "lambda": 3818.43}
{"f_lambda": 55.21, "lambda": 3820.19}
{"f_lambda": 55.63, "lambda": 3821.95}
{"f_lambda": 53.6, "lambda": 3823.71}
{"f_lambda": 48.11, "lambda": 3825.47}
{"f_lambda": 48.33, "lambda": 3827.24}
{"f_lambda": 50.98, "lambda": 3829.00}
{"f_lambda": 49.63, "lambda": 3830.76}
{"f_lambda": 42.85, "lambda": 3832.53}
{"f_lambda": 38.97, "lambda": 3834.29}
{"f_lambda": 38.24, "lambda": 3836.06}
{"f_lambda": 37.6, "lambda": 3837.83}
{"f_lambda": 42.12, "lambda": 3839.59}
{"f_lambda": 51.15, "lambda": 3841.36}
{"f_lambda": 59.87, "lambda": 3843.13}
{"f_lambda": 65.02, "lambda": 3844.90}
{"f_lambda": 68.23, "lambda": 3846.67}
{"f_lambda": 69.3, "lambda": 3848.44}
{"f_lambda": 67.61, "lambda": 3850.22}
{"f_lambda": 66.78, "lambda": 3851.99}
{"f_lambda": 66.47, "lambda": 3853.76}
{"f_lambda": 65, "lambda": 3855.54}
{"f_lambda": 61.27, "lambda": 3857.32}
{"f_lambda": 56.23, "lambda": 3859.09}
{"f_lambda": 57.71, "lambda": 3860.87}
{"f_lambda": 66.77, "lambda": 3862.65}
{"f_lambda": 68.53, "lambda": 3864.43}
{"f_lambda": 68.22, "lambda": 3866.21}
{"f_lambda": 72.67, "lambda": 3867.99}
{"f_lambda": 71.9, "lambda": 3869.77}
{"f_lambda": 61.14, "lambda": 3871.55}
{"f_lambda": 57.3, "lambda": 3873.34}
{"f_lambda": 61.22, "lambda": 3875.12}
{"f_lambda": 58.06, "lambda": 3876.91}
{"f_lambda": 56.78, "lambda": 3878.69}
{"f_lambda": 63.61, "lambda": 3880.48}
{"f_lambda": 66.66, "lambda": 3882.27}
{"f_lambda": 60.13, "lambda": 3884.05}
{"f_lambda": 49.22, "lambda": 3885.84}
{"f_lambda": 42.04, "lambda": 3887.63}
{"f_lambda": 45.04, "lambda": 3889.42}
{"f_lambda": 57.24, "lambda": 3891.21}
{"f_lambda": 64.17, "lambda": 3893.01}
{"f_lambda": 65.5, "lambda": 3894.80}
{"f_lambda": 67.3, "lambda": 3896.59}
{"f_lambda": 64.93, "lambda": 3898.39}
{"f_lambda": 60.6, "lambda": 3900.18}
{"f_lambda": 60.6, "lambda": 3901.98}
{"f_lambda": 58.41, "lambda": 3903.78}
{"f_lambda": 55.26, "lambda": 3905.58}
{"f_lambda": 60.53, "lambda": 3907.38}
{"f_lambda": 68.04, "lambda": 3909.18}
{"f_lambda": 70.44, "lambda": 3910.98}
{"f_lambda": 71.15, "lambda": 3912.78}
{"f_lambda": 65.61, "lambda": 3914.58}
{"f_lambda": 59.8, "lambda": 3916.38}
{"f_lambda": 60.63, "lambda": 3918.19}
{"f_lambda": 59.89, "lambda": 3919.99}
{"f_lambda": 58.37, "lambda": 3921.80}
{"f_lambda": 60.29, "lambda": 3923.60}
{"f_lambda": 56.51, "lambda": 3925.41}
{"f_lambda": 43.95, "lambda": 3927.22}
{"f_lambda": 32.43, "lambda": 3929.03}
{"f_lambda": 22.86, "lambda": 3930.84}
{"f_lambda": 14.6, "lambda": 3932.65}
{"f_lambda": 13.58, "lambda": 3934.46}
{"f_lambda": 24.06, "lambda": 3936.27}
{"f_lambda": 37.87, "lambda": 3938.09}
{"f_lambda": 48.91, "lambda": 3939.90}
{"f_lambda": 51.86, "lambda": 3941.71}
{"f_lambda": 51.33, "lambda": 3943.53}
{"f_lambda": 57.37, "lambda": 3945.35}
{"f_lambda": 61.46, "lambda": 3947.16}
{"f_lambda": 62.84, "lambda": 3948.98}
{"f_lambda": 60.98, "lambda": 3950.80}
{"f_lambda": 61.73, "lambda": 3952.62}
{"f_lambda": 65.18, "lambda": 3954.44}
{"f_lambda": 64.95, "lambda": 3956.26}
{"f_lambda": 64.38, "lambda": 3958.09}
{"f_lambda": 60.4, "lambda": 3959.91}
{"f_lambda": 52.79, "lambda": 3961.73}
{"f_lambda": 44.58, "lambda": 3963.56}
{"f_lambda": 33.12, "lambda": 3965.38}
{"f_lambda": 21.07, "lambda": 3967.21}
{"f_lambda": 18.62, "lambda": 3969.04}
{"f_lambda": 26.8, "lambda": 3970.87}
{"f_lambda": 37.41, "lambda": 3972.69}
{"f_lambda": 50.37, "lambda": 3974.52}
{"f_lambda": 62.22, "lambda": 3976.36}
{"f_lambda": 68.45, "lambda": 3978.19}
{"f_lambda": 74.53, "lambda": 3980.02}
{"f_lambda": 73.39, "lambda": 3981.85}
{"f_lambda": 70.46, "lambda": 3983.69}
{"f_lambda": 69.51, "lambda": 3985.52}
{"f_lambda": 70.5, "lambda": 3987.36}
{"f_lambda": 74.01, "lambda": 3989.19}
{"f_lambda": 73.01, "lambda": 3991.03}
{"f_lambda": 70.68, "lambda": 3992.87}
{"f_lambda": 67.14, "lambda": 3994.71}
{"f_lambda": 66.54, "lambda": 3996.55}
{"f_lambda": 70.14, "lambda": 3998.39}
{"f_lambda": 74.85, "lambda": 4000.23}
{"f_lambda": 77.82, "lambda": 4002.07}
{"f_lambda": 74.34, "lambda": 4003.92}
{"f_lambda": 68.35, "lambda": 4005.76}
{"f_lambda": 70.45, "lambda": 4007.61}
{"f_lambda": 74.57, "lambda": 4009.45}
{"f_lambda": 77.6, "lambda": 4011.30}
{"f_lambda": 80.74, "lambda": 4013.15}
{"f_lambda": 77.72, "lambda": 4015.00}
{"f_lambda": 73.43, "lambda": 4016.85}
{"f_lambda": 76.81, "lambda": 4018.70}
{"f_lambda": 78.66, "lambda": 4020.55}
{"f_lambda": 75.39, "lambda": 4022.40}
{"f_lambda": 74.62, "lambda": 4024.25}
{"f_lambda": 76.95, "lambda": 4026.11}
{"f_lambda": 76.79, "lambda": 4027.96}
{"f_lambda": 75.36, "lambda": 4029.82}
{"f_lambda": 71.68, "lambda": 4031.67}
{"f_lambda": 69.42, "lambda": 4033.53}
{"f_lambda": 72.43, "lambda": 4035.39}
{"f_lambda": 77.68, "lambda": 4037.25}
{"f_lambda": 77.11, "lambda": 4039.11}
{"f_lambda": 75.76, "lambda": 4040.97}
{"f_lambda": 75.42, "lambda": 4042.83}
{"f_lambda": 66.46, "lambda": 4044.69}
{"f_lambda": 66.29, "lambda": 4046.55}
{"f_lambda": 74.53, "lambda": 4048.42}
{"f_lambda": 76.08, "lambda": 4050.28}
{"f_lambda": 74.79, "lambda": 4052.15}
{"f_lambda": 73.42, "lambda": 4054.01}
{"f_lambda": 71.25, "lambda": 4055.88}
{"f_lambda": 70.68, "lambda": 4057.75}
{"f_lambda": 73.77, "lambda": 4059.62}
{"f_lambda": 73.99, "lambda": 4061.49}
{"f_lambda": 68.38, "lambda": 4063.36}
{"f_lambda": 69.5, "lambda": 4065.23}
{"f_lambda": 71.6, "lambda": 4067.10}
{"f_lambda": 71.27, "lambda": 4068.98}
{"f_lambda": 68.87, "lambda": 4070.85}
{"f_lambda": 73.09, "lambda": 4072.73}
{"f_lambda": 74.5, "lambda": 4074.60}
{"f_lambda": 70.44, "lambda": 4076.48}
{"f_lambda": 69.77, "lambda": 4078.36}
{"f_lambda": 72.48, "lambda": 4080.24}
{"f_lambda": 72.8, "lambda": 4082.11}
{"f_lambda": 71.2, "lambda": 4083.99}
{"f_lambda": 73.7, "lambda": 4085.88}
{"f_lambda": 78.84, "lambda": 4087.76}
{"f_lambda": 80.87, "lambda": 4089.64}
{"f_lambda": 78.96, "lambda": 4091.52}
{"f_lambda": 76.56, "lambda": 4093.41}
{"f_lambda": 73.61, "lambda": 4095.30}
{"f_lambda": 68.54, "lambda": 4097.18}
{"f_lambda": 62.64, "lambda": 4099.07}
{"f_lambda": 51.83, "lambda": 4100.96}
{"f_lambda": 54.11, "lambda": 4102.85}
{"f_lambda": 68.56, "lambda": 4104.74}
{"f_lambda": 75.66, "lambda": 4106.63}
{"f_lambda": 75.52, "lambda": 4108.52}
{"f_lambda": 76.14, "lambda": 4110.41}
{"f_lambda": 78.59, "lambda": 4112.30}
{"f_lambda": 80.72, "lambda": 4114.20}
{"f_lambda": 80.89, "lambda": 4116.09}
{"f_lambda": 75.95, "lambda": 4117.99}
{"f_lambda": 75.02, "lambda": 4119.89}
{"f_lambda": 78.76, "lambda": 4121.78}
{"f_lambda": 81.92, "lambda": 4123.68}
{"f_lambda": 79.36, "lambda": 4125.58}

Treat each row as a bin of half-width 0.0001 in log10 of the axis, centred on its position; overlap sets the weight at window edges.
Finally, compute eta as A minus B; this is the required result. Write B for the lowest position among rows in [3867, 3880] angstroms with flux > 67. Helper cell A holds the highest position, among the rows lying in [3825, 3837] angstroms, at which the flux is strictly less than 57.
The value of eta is -31.9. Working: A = 3836.06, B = 3867.99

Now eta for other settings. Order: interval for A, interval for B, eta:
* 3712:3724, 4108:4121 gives -385.6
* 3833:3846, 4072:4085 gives -231.4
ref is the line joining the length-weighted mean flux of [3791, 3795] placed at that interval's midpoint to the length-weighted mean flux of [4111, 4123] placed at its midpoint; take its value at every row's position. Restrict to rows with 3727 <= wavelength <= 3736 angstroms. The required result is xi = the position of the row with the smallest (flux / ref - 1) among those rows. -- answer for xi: 3734.95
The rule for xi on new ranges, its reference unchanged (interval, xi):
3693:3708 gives 3707.53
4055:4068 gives 4063.36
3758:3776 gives 3771.25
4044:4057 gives 4046.55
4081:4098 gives 4097.18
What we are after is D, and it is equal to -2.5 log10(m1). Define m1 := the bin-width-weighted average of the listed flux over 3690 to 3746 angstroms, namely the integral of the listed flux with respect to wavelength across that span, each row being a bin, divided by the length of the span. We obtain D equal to -4.32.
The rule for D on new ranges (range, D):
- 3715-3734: -4.33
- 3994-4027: -4.68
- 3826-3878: -4.41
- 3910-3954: -4.26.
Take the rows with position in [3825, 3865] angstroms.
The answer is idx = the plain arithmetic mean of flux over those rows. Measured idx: 55.9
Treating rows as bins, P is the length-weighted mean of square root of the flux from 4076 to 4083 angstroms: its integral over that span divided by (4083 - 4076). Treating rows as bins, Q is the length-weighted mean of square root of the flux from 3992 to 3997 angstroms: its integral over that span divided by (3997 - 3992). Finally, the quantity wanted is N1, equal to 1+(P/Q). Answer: 2.02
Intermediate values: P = 8.5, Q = 8.3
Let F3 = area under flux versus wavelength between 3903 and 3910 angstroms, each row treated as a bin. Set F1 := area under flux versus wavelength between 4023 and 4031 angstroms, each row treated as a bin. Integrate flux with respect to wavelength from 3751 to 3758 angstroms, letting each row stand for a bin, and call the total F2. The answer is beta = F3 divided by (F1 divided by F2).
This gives 284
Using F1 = 606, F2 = 406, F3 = 423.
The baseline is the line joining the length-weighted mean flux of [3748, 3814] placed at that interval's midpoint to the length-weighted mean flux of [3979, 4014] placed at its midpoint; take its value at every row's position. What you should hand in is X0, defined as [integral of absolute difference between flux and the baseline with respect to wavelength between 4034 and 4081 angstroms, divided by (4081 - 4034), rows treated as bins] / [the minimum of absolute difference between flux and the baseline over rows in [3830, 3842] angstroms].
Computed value 0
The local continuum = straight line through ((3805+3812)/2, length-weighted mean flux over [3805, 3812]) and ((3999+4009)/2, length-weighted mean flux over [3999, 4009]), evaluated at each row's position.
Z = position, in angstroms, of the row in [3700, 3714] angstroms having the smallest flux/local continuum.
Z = 3707.53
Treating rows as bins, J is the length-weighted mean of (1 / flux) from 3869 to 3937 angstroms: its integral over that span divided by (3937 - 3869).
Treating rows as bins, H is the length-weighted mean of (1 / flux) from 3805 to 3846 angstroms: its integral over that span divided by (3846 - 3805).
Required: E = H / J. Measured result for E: 0.88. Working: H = 0.0190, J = 0.0215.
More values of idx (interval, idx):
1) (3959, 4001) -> 57.9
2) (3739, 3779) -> 54.8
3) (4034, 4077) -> 72.5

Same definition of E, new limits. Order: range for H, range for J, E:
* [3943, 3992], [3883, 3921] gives 1.21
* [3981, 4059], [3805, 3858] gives 0.76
